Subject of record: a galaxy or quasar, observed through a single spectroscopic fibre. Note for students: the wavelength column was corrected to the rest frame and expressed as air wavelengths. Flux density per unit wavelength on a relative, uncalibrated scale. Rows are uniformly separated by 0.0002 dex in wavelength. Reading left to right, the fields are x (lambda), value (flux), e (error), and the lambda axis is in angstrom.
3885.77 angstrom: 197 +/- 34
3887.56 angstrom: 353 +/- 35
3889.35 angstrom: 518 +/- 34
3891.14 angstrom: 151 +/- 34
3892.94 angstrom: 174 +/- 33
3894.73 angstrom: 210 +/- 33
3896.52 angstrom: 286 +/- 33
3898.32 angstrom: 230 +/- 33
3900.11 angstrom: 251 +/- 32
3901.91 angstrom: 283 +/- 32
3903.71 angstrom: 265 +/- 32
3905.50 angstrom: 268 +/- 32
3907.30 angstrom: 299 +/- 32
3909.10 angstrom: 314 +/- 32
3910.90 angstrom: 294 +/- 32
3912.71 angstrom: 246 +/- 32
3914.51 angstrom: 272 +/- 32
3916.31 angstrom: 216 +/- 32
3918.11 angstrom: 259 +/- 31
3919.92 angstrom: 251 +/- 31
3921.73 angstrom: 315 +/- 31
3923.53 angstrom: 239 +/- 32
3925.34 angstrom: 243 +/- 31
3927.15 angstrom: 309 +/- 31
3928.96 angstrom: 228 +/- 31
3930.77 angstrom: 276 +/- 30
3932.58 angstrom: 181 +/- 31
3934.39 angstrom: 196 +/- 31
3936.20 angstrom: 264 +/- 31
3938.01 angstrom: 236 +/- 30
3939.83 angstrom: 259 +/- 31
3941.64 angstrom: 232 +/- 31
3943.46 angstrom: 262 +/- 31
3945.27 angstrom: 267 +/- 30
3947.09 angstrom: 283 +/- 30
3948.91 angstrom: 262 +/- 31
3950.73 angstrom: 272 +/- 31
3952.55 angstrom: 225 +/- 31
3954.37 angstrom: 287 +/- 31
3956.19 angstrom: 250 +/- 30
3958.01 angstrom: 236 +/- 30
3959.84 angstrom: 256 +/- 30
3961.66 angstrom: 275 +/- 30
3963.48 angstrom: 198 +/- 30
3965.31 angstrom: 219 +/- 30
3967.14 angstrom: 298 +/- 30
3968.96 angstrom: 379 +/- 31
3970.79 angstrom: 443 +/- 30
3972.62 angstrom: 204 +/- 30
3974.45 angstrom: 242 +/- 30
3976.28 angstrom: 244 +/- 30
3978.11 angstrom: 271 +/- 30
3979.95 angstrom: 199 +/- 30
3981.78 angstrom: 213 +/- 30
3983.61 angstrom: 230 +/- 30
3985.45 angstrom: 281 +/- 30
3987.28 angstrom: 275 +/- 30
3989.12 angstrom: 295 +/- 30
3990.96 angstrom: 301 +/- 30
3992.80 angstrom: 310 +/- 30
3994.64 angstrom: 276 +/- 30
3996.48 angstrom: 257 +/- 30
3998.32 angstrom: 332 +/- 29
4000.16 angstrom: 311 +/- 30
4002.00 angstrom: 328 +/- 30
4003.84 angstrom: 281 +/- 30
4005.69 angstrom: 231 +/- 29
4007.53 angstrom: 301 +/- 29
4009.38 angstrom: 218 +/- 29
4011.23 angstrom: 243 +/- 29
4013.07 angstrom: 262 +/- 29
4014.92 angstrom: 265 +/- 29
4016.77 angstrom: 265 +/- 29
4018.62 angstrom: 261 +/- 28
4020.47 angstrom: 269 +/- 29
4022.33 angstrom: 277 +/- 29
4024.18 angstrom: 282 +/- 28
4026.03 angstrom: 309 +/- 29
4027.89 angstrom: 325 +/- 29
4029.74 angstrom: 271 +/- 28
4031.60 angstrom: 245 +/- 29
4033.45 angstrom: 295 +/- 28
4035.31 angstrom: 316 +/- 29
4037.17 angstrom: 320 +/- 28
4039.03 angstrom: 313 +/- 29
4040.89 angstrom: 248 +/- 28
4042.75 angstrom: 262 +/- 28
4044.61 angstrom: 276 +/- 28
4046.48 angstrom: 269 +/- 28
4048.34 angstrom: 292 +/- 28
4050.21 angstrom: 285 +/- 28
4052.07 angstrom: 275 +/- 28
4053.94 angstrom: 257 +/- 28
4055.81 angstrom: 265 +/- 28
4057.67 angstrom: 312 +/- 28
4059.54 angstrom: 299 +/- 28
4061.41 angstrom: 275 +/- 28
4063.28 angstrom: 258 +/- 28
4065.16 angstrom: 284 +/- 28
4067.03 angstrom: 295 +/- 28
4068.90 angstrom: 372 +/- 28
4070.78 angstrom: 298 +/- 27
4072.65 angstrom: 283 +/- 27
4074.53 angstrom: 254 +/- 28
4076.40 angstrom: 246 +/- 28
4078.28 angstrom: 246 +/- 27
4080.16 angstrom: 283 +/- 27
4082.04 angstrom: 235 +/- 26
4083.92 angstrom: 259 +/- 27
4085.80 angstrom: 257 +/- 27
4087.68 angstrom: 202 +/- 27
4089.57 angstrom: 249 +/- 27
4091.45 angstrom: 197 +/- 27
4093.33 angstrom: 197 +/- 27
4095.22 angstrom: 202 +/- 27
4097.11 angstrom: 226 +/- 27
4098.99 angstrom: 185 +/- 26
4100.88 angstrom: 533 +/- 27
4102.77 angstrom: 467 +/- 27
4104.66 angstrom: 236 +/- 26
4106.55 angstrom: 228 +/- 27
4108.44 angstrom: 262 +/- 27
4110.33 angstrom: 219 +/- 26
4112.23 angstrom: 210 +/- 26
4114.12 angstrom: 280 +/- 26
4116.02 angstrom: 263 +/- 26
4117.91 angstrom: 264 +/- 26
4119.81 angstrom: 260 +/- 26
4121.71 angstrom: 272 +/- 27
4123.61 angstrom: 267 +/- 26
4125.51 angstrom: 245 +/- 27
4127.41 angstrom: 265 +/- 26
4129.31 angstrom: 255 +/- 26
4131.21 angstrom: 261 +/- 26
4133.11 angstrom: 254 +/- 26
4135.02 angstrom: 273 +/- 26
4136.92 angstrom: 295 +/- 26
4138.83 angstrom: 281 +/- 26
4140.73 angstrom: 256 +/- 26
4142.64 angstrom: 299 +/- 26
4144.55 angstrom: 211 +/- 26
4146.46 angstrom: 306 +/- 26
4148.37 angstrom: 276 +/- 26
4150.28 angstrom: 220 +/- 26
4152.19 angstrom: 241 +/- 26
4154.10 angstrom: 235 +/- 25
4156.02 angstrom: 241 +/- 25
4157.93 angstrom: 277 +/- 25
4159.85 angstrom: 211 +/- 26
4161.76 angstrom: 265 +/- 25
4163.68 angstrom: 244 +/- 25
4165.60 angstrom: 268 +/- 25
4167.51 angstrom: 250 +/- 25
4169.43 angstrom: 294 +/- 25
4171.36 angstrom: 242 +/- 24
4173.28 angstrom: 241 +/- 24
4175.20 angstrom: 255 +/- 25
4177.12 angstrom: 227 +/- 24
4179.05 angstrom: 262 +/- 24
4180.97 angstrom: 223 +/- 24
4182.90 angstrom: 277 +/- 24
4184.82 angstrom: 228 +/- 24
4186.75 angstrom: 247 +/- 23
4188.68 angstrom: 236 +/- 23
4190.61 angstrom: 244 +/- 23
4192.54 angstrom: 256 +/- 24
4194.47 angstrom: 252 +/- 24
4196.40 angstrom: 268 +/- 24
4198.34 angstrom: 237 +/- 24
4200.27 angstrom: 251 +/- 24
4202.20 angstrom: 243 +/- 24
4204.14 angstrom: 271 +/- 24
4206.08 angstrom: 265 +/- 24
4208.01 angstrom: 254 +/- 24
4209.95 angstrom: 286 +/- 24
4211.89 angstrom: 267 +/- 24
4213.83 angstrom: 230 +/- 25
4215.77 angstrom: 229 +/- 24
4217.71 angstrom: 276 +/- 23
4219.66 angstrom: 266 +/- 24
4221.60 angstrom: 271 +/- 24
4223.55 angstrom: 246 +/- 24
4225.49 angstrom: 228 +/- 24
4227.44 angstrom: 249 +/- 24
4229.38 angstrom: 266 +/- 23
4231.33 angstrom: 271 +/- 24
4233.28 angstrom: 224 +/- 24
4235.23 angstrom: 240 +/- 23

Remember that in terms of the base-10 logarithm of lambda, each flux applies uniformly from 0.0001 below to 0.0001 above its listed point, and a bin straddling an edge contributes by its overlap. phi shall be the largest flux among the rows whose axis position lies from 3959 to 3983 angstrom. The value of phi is 443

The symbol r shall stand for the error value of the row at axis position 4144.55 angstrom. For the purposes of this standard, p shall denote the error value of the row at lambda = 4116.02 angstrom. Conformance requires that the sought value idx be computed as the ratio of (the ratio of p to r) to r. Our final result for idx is 0.038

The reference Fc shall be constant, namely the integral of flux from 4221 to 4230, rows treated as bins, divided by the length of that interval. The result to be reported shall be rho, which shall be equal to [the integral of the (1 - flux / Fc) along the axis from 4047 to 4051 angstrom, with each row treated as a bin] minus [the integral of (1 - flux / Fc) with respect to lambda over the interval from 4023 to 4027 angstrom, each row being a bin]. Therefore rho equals 0.1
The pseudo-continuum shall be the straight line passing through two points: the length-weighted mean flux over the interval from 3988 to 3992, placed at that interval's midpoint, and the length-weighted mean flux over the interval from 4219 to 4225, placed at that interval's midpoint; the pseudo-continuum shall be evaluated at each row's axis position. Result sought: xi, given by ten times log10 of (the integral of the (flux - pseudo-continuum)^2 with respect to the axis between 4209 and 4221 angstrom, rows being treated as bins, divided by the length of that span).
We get 26.7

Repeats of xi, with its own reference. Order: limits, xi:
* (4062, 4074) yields 31.5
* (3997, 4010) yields 32.3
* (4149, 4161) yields 31.4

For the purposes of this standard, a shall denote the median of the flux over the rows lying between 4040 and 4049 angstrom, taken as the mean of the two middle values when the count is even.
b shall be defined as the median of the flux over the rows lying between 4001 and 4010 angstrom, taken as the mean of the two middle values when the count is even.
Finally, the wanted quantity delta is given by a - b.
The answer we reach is -12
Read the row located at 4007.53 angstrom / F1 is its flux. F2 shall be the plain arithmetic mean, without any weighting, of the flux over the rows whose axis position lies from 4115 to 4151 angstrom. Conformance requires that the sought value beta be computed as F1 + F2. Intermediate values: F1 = 301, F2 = 264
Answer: 565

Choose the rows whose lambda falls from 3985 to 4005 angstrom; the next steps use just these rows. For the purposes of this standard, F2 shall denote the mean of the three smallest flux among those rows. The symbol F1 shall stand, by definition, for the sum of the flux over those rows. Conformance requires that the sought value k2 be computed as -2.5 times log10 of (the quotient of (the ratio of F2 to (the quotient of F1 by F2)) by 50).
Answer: 0.87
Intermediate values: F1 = 3247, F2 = 269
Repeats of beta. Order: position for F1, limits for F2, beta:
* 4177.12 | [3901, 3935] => 488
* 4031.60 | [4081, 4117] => 503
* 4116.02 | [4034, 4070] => 551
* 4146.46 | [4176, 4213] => 558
